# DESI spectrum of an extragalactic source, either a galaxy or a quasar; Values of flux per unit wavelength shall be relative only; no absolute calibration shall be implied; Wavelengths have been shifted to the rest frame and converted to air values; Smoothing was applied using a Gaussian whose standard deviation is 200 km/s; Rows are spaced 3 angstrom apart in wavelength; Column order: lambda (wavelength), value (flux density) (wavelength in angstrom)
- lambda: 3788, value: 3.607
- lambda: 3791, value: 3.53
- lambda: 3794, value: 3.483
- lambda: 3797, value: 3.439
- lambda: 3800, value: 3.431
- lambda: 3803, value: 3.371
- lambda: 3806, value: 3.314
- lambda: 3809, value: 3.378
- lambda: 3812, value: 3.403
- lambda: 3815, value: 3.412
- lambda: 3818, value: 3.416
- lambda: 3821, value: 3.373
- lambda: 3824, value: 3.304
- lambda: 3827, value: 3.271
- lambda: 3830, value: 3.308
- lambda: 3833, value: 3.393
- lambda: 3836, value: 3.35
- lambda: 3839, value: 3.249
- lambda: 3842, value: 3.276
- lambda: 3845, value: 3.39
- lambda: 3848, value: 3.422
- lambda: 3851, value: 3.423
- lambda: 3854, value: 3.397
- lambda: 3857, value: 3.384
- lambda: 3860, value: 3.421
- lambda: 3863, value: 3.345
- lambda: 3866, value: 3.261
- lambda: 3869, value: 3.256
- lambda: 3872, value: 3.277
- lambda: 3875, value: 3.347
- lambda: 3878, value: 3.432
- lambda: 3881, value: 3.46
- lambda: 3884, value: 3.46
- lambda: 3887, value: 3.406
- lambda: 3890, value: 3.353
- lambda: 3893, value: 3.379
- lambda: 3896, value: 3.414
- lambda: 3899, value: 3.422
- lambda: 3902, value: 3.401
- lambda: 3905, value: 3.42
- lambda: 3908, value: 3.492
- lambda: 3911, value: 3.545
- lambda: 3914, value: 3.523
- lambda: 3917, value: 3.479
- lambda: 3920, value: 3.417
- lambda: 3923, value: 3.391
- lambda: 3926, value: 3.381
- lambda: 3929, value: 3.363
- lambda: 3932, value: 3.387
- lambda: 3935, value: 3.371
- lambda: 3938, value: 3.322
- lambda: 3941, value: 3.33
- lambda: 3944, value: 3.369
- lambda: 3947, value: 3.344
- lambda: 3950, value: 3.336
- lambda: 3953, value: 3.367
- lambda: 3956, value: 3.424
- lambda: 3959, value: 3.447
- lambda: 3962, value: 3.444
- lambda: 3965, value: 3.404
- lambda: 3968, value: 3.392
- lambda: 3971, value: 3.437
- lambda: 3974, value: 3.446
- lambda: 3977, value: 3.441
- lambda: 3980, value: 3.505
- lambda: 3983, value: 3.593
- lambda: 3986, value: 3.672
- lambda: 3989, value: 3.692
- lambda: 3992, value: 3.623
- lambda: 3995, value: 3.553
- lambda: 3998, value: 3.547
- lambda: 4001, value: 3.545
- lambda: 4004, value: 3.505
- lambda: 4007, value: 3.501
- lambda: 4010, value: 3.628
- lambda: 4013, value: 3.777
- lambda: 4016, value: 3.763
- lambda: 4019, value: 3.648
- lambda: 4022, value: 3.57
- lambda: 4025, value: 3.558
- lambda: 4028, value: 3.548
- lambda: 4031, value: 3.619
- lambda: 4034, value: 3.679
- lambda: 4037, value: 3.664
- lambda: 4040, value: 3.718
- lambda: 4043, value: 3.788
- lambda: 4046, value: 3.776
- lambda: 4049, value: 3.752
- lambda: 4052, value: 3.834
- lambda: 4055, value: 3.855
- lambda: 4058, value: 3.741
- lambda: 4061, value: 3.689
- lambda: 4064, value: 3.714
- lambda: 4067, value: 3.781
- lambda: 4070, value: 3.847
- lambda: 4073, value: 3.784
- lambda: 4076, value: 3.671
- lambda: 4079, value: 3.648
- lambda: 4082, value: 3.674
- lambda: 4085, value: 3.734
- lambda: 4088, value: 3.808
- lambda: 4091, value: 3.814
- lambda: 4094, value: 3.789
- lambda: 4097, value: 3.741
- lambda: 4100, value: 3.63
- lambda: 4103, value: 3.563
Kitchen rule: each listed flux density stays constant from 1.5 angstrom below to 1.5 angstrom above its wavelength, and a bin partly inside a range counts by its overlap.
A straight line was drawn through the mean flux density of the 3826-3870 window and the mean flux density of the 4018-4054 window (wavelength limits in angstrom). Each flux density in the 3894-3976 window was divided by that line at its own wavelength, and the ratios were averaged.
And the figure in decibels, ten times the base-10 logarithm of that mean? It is -0.11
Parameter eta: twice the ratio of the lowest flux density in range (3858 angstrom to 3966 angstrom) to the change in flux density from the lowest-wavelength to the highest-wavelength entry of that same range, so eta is -383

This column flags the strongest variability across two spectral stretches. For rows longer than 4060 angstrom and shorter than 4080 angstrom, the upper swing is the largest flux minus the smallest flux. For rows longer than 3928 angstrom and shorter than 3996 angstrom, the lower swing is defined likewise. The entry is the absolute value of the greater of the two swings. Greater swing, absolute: 0.37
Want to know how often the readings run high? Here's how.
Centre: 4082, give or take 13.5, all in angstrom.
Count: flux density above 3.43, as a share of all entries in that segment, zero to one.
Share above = 1.0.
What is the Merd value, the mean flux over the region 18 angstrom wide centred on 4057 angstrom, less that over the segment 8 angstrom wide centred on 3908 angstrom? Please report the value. 0.28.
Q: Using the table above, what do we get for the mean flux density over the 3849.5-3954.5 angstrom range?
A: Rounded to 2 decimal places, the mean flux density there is 3.39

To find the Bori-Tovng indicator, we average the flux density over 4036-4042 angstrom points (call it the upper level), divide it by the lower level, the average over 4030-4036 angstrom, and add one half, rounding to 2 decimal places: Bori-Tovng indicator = 1.51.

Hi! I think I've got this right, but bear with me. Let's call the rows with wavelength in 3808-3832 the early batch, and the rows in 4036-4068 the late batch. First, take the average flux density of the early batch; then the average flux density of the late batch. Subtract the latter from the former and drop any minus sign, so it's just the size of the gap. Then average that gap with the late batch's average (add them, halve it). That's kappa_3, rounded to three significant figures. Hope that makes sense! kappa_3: 2.08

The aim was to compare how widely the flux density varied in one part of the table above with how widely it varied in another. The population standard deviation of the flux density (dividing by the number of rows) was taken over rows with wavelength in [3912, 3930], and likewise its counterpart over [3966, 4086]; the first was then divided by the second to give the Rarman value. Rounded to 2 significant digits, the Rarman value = 0.47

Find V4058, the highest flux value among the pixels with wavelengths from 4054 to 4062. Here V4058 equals 3.855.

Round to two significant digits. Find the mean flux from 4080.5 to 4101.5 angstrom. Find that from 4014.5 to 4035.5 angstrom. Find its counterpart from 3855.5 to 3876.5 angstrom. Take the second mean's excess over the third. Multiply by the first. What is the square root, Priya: 1.1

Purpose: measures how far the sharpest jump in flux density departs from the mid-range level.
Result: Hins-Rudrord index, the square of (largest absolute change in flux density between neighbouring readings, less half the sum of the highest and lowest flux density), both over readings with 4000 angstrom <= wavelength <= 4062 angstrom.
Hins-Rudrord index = 12.5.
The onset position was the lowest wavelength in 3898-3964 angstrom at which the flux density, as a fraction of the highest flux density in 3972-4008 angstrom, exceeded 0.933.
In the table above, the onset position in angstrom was 3908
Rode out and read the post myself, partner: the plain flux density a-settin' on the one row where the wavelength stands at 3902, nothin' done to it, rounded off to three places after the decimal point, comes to 3.401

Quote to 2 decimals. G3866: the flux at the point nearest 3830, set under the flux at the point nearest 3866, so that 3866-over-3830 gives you 0.99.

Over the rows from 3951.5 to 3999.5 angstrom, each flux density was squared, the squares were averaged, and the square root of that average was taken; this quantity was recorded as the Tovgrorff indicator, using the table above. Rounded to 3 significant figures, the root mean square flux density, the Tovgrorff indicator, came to 3.50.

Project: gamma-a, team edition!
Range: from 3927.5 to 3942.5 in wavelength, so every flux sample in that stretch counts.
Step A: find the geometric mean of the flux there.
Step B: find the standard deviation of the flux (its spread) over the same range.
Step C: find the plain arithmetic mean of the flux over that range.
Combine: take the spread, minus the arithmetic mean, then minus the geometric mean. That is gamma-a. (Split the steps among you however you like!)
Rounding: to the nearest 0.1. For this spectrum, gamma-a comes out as -6.7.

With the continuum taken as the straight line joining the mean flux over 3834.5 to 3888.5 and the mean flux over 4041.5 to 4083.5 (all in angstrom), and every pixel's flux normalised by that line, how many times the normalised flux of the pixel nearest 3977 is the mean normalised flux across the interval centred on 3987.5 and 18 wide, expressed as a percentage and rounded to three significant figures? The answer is 104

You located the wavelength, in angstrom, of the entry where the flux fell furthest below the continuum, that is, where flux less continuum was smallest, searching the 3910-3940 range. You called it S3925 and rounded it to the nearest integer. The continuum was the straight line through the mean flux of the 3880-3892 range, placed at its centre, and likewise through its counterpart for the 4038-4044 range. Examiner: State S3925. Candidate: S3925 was 3938 angstrom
